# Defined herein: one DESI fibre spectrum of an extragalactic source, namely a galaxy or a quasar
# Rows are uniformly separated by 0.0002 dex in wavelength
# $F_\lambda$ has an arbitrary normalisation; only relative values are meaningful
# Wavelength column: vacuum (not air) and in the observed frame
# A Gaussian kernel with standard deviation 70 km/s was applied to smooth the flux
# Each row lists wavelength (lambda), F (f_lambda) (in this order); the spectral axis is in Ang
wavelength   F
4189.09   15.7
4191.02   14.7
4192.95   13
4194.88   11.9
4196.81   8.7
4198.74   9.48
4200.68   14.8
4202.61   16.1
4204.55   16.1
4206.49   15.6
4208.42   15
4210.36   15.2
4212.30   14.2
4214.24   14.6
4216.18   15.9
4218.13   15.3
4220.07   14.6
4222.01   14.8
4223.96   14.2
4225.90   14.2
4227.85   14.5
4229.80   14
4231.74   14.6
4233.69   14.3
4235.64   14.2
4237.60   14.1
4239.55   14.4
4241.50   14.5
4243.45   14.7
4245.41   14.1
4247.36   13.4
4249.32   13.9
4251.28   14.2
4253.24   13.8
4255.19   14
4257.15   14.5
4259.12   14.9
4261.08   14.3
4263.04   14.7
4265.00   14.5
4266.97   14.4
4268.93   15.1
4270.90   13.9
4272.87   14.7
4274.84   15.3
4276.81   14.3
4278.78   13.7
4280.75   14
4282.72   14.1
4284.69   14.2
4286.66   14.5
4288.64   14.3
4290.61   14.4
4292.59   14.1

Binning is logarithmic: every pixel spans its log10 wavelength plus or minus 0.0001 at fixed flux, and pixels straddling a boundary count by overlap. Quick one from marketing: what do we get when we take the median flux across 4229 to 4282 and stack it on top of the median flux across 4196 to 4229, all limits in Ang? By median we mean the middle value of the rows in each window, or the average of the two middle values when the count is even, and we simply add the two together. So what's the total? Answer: 29.1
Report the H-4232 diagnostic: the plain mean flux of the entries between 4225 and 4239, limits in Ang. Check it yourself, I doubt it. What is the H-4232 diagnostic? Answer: 14.27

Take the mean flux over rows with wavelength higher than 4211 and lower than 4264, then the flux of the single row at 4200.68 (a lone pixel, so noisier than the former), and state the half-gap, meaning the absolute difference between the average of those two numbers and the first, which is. 0.20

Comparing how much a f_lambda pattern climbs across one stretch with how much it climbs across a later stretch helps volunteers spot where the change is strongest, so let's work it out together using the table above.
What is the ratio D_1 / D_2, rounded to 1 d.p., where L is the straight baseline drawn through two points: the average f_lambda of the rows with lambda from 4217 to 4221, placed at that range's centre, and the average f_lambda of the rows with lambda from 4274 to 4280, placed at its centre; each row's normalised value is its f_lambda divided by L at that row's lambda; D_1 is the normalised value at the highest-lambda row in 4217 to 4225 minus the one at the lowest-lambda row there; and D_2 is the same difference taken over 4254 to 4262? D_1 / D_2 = -2.9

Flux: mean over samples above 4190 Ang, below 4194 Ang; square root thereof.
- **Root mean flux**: 3.72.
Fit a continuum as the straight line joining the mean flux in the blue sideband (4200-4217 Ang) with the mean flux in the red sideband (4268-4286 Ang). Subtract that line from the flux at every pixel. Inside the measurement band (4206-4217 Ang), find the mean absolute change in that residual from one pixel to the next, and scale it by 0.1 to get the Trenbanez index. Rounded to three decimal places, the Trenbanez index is 0.071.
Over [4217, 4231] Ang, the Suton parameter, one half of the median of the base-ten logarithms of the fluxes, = 0.581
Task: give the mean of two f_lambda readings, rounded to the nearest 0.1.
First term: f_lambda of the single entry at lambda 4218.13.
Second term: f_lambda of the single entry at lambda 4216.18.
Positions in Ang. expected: 15.6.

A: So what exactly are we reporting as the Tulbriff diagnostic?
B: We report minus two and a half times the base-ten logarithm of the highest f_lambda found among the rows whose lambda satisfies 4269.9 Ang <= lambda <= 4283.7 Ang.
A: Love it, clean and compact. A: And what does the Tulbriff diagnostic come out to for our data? -2.96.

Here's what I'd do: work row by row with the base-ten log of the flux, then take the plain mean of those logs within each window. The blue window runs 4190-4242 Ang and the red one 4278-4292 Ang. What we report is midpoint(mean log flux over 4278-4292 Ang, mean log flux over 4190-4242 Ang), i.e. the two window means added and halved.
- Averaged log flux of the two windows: 1.15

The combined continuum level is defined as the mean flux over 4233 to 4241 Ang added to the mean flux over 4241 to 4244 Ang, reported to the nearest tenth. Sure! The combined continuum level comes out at 28.9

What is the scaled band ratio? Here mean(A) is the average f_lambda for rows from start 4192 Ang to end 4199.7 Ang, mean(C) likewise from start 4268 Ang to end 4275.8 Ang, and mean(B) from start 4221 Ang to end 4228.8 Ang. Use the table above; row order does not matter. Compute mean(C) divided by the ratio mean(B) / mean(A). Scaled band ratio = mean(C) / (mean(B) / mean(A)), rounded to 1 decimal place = 11.0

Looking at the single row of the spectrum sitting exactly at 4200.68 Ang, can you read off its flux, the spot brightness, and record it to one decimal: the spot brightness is 14.8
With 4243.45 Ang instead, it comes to 14.7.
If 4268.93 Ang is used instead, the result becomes 15.1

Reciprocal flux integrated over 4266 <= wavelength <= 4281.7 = 1.09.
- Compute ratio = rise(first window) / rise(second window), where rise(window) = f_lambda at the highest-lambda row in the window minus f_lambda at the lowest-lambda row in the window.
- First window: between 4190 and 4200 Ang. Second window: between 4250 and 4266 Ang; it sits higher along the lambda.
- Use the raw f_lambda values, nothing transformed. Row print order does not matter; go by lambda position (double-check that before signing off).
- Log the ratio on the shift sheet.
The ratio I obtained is -17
